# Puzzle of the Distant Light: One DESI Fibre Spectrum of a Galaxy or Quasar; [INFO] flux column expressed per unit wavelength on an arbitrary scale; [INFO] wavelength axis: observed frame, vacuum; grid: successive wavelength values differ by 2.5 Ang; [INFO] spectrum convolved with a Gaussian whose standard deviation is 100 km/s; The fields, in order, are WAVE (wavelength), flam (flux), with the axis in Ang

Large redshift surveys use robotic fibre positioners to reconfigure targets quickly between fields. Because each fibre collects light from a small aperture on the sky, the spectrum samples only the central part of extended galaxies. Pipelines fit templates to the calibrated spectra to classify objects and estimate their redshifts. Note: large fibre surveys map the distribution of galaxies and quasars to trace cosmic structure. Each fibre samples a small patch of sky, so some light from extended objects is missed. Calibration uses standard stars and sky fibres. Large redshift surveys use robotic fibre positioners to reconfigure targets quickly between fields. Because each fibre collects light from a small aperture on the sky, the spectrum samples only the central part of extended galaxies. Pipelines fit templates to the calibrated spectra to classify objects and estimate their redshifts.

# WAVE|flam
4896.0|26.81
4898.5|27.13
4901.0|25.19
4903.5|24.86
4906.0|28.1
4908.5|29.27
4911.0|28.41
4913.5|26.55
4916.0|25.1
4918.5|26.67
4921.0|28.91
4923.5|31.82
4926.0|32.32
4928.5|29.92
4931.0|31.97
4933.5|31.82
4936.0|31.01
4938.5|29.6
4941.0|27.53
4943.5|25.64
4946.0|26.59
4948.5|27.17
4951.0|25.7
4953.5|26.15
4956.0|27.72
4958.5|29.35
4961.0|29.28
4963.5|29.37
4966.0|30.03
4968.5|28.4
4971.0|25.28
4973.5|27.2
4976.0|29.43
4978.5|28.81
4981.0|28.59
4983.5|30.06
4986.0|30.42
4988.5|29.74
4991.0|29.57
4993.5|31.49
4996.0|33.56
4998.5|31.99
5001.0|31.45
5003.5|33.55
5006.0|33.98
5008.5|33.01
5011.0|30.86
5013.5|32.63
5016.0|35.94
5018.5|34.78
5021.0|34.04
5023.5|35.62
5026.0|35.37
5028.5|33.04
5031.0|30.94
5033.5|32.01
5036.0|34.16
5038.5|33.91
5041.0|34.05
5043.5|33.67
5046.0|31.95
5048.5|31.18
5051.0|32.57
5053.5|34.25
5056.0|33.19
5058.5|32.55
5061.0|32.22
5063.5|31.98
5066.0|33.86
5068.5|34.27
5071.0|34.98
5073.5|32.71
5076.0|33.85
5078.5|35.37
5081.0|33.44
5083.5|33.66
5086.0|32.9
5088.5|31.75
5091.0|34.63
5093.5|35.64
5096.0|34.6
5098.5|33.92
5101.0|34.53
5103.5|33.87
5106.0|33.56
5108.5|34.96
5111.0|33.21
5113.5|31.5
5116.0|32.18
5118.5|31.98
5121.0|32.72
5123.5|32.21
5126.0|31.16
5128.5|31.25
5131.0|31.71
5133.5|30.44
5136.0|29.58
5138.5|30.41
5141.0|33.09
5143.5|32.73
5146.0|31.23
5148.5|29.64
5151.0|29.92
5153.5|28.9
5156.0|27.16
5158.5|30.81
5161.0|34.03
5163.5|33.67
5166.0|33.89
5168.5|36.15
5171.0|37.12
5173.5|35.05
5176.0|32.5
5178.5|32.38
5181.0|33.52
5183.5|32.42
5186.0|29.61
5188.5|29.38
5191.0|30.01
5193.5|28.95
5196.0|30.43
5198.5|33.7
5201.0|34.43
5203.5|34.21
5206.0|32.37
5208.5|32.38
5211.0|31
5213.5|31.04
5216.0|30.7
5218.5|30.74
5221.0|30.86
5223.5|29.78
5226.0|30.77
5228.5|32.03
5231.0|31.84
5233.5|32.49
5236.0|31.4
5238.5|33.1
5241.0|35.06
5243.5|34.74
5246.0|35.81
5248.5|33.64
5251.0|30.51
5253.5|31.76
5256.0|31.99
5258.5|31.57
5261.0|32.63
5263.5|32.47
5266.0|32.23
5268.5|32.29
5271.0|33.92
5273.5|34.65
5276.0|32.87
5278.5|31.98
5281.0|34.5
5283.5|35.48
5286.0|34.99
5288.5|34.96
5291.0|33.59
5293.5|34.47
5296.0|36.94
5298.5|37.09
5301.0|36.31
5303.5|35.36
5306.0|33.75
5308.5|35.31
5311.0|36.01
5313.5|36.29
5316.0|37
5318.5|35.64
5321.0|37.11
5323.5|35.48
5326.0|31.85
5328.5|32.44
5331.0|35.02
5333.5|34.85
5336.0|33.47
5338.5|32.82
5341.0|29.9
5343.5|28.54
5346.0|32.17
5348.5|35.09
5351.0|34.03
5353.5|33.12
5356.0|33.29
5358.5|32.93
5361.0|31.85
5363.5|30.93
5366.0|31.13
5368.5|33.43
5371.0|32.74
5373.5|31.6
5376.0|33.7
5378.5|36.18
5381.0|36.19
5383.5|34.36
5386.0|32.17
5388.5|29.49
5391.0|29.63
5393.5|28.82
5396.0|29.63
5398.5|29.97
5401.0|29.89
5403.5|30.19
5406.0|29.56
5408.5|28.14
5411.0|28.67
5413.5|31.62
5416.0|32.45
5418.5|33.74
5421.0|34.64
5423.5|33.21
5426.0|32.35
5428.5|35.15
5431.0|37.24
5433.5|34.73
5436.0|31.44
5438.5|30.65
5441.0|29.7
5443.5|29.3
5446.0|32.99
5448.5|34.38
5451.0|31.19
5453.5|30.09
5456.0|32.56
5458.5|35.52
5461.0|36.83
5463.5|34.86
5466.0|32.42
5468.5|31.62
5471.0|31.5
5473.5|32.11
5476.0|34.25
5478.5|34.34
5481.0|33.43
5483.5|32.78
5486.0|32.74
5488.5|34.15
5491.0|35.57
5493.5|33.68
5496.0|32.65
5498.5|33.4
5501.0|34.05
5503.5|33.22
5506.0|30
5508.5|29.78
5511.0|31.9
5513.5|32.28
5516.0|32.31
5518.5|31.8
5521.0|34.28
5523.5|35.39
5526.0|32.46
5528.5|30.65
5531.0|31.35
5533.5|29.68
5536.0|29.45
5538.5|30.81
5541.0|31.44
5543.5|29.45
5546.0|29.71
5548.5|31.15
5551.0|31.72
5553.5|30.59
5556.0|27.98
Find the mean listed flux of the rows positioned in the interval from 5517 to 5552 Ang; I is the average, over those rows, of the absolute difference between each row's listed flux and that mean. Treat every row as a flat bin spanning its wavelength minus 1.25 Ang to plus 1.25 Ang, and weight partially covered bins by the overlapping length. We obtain 1.3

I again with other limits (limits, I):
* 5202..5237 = 0.9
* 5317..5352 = 1.9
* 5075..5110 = 0.8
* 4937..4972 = 1.4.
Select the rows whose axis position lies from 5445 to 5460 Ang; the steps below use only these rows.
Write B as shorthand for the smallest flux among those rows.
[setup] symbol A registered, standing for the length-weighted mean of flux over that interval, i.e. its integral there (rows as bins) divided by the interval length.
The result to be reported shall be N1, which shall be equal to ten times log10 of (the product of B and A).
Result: 29.9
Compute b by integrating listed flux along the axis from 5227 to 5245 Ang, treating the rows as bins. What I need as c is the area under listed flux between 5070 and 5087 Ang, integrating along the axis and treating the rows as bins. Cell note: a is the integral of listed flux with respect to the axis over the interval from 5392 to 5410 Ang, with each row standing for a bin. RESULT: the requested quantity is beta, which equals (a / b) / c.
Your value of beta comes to 0.0016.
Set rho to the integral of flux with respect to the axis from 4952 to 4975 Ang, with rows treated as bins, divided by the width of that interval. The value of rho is 28.1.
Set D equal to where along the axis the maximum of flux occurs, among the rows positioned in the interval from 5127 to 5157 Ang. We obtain 5141.0 Ang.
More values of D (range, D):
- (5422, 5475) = 5431.0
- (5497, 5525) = 5523.5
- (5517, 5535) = 5523.5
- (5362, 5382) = 5381.0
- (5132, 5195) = 5171.0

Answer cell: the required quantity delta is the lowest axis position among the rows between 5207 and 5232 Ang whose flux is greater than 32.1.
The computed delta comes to 5208.5 Ang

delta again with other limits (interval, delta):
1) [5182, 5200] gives 5183.5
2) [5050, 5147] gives 5051.0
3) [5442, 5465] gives 5446.0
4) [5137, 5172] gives 5141.0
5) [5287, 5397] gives 5288.5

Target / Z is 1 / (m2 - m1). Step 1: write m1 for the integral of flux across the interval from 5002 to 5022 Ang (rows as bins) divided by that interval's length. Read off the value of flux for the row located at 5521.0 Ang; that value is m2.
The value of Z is 1.4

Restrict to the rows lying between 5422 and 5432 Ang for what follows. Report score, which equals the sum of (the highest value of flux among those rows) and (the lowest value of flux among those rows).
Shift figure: 69.6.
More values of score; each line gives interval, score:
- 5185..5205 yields 63.4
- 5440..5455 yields 63.7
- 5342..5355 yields 63.6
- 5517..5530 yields 66.0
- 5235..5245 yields 66.5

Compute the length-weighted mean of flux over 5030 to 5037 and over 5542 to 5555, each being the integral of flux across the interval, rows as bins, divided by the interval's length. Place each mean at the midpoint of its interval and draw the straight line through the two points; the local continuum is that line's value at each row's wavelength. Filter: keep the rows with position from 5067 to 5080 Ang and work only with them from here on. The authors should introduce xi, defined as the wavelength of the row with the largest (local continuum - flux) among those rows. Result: 5073.5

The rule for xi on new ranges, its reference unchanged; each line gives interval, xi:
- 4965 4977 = 4971.0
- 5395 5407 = 5406.0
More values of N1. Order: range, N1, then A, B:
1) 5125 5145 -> 29.7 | 31.3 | 29.58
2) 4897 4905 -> 28.1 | 25.8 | 24.86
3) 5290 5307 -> 30.8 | 35.4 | 33.59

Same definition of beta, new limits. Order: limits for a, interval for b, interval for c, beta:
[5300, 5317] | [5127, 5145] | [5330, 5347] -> 0.0020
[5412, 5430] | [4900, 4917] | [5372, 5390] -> 0.0022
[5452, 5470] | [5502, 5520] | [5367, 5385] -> 0.0017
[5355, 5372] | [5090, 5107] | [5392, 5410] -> 0.0018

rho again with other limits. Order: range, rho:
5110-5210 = 31.9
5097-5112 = 34.0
